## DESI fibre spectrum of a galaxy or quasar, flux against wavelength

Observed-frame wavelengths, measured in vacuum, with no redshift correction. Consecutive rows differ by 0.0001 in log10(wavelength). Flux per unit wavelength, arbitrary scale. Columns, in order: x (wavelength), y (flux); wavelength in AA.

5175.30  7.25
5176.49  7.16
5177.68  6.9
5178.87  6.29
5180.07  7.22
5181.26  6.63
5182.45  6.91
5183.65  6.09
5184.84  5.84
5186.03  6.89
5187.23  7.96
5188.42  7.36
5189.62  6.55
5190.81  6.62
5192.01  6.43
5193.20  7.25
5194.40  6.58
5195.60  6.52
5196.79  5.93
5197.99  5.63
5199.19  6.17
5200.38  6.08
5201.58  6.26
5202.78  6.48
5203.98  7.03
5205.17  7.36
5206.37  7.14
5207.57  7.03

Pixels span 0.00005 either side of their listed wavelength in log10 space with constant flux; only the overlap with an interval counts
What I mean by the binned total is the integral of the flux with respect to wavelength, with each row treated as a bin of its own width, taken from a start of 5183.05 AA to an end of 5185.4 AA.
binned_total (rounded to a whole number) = 14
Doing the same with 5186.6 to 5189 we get 18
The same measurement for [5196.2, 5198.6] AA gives 14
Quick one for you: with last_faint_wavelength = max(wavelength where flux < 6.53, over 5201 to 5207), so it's 5202.78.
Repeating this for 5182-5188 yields 5184.84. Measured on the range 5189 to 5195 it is 5192.01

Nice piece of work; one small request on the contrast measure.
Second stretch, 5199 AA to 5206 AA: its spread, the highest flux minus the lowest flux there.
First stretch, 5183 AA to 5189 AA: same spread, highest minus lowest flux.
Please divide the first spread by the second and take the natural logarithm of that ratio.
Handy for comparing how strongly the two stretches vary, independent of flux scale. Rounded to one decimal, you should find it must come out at 0.5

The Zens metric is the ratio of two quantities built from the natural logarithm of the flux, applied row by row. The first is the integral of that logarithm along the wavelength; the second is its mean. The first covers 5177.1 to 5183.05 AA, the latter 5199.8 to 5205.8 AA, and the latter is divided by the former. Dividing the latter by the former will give 0.166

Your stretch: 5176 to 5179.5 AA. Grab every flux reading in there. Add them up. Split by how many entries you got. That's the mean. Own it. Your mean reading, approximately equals 6.8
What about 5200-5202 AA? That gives 6.2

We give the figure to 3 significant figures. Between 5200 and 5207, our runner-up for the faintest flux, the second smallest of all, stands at 6.26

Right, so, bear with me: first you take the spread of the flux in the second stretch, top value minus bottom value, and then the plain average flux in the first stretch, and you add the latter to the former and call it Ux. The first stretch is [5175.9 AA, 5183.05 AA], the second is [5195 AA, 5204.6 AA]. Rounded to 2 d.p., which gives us 8.25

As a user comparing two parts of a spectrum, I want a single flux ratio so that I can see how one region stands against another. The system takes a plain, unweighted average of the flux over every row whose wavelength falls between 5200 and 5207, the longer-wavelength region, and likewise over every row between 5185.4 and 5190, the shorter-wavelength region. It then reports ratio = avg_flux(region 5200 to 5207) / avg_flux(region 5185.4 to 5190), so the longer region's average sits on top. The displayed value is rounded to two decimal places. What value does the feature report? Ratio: 0.94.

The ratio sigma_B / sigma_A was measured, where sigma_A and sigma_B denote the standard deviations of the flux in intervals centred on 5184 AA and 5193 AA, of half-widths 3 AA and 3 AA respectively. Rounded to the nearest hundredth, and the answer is 0.67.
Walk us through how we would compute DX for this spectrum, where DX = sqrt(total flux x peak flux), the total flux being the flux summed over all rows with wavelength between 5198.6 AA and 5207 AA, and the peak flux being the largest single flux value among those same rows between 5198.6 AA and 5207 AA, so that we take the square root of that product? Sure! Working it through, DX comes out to 18.5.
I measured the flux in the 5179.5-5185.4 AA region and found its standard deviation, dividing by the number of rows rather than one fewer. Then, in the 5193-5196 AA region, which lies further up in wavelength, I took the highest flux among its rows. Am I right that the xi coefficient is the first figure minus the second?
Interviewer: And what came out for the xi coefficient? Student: -6.74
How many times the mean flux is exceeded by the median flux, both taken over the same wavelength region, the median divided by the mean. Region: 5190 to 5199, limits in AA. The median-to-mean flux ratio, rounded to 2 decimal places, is 1.02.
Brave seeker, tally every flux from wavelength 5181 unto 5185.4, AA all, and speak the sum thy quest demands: 25.5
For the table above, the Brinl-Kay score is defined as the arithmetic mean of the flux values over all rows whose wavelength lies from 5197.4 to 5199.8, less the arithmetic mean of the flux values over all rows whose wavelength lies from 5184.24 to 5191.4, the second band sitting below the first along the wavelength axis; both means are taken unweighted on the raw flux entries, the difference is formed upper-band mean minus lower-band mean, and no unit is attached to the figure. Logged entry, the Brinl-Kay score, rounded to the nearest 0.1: -1.0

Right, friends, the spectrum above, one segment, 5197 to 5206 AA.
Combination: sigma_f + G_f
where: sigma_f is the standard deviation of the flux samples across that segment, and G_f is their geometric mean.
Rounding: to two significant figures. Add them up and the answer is 7.0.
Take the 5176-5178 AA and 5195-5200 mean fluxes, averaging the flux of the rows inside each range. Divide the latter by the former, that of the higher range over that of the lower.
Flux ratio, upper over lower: 0.86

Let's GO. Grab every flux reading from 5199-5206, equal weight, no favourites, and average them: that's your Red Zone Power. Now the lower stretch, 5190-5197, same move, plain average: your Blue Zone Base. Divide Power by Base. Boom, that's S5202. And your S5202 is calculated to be 1.00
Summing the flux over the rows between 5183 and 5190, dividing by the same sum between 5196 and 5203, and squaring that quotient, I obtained 1.24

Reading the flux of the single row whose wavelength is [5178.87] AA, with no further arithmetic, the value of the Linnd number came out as 6.29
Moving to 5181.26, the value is 6.63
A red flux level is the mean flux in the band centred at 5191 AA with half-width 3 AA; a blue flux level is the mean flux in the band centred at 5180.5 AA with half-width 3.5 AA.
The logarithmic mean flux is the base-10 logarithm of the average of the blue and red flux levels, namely 0.830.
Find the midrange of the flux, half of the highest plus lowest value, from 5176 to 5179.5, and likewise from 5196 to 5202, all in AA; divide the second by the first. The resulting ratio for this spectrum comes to 0.88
